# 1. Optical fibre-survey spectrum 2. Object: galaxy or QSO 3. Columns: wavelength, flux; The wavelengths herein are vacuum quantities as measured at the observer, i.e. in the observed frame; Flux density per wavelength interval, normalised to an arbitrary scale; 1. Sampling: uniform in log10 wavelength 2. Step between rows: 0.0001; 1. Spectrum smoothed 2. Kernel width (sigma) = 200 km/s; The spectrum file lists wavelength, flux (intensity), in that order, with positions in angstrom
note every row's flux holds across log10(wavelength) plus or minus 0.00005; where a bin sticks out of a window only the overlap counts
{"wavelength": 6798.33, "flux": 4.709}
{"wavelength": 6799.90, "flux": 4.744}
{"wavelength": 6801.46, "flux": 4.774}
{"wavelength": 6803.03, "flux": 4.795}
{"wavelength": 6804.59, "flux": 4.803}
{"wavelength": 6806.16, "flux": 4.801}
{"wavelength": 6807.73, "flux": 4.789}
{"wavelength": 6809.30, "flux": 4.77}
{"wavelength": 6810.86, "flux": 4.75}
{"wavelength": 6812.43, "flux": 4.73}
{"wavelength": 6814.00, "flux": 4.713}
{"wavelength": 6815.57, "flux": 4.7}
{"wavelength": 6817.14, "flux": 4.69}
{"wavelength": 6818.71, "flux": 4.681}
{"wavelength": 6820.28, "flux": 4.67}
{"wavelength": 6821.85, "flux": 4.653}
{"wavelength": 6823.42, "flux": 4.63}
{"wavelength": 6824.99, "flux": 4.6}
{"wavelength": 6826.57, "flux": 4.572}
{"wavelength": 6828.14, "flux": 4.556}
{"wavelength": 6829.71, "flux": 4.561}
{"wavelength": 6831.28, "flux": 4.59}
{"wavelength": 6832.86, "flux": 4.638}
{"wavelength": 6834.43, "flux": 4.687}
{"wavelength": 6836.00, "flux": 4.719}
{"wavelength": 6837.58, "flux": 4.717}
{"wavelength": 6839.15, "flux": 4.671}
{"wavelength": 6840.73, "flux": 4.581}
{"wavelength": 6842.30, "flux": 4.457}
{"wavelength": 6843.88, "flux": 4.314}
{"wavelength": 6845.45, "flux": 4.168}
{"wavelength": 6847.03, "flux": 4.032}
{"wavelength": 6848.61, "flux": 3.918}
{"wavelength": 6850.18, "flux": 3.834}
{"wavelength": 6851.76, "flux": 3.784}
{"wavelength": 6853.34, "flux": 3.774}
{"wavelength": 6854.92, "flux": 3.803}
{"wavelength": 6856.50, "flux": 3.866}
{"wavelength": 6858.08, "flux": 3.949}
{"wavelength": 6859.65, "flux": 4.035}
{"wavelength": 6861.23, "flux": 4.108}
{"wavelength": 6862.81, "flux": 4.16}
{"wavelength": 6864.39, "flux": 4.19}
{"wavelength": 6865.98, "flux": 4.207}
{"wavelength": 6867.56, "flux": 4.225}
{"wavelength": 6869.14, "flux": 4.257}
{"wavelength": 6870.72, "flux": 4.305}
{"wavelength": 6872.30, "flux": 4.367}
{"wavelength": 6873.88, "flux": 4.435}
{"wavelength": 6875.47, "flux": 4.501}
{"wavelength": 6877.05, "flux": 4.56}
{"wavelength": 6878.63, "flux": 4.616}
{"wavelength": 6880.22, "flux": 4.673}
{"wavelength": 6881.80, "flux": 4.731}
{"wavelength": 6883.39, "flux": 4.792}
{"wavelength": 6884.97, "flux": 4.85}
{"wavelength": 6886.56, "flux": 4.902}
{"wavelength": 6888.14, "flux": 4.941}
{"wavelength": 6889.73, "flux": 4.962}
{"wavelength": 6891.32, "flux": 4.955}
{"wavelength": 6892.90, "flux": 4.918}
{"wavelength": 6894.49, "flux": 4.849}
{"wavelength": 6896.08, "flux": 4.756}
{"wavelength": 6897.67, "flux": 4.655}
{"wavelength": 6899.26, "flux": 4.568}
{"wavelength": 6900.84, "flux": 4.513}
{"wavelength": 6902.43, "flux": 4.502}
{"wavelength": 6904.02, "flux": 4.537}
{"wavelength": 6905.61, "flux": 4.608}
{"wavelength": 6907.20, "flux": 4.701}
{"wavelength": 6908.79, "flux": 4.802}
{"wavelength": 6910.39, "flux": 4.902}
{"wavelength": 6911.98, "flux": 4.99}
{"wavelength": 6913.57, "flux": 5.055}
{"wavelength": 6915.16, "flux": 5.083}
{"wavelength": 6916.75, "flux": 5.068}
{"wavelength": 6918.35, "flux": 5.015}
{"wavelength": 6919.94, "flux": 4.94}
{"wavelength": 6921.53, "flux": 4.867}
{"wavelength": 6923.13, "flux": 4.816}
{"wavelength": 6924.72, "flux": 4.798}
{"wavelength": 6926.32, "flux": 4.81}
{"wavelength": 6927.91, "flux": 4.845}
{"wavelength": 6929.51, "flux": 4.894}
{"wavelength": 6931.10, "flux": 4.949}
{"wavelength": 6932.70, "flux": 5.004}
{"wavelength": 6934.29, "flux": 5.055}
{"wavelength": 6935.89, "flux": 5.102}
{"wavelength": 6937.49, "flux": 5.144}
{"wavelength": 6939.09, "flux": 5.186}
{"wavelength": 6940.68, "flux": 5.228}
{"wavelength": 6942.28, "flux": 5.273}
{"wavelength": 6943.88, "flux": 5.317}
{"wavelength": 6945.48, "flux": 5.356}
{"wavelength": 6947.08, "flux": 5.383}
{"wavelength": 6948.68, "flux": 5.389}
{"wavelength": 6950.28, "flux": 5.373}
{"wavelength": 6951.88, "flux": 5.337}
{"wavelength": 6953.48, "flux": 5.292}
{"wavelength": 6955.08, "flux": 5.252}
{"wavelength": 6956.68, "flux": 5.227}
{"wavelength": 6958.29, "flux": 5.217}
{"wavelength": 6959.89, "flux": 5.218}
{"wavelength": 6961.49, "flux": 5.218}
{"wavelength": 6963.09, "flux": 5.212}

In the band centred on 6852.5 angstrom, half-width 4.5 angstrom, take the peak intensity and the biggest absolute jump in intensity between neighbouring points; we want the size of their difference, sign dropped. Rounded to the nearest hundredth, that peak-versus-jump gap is 3.83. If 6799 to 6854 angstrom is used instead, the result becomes 4.66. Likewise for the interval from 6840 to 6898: 4.82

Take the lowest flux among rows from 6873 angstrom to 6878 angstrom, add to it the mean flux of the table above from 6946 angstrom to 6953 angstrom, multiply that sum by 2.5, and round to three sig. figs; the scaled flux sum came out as 24.5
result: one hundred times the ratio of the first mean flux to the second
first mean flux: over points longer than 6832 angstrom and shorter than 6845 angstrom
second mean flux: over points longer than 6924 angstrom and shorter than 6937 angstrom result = 93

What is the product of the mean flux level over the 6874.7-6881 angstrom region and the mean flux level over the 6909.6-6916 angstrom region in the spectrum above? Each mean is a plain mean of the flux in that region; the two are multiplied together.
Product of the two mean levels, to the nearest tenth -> 23.0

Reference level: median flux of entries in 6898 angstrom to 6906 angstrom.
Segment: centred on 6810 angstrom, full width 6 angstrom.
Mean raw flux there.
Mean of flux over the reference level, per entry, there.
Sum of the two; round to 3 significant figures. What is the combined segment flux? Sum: 5.81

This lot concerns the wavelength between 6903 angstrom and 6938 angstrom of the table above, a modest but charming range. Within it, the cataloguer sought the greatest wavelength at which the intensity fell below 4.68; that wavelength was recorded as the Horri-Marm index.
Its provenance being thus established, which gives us 6905.61 angstrom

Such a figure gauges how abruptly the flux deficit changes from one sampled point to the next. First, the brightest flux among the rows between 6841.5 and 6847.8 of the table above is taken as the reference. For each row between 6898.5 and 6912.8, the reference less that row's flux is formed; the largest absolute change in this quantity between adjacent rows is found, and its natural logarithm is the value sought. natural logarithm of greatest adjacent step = -2.3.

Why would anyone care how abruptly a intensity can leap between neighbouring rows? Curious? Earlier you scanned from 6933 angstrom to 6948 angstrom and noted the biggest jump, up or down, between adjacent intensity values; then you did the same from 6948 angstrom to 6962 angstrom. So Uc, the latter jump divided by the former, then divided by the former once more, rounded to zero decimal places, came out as 20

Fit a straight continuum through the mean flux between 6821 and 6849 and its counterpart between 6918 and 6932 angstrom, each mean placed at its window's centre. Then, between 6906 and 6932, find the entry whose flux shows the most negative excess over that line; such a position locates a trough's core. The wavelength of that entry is 6907.20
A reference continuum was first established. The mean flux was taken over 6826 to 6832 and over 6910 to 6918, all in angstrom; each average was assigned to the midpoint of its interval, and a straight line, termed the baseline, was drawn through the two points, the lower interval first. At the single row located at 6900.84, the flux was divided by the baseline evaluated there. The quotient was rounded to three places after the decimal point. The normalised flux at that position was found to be 0.911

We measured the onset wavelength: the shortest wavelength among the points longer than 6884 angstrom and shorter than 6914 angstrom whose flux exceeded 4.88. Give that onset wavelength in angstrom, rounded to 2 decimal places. 6886.56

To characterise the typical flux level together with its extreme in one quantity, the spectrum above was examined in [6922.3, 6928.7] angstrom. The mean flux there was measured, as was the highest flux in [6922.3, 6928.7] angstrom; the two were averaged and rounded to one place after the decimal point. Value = 4.8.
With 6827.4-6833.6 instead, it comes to 4.6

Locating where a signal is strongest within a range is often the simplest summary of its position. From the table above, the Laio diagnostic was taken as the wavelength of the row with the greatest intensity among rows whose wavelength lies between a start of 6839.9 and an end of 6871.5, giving 6840.73 angstrom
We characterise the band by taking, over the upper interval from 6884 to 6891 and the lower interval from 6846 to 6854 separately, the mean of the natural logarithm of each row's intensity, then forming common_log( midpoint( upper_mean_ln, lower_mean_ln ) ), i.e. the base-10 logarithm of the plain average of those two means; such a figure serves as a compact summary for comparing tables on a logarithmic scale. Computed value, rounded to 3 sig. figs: 0.168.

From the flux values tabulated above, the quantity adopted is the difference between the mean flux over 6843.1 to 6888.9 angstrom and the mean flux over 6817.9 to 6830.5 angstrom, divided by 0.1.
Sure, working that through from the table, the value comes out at -3.3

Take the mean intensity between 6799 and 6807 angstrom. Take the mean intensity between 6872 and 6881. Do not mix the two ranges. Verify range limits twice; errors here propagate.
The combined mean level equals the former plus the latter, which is 9.31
